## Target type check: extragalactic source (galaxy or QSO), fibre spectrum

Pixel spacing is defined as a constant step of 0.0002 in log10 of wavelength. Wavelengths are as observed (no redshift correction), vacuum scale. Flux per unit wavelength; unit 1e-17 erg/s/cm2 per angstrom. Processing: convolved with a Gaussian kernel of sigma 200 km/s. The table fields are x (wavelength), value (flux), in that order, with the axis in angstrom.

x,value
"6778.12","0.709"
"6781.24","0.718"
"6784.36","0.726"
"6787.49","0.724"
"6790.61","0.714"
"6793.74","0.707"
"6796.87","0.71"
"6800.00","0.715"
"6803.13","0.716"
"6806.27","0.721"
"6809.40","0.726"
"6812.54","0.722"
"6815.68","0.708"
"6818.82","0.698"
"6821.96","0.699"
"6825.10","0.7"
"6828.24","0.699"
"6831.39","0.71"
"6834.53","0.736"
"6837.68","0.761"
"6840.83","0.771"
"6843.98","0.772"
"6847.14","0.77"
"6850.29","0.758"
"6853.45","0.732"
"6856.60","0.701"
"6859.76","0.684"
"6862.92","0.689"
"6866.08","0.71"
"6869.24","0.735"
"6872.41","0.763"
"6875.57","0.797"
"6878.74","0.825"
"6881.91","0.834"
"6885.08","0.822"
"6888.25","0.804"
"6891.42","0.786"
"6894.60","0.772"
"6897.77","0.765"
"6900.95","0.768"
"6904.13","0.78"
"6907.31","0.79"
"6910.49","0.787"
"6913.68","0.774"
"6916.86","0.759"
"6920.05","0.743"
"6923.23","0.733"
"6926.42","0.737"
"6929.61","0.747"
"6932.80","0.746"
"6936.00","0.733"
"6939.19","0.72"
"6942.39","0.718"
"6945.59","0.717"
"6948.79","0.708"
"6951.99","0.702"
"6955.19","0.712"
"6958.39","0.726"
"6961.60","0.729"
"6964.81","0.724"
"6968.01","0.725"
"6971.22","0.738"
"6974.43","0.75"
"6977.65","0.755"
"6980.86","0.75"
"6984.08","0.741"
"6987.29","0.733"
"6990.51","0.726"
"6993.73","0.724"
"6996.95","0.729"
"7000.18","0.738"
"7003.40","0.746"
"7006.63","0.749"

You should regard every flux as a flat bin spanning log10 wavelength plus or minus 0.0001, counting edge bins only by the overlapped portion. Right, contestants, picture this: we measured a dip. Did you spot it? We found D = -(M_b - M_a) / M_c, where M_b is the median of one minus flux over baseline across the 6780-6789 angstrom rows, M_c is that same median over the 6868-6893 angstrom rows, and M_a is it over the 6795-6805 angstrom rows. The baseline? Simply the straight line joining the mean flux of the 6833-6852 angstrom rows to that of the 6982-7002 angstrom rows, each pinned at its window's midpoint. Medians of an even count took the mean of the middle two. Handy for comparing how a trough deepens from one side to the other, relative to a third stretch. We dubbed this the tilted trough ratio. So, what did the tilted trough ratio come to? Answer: -0.1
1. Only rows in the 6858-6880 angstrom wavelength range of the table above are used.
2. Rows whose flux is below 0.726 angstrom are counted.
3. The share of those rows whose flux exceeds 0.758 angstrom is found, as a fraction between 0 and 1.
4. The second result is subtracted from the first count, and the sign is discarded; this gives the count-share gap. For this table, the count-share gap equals 2.6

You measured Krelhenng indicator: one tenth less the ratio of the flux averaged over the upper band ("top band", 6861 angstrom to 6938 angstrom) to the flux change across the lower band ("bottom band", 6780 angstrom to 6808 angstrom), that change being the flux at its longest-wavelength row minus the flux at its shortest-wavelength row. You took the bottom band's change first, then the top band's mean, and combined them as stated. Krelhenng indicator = -255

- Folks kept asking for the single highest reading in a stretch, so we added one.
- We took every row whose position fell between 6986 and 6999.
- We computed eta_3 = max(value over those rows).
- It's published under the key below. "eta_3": 0.733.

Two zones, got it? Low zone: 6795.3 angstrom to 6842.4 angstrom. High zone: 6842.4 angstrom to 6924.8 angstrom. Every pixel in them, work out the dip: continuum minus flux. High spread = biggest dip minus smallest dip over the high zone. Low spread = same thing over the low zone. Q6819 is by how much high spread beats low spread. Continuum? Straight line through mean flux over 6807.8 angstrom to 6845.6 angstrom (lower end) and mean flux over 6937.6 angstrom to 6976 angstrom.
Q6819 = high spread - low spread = 0.077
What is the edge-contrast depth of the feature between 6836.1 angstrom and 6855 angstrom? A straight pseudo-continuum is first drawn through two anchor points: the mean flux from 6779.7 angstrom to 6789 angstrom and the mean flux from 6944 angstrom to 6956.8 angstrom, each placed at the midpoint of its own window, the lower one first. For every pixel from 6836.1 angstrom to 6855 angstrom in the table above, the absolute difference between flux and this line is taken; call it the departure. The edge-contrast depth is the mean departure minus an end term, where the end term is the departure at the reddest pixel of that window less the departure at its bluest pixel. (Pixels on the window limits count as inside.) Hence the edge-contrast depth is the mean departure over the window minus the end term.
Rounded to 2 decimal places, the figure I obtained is 0.07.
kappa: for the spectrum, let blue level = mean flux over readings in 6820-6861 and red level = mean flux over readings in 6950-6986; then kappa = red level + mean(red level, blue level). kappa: 1.46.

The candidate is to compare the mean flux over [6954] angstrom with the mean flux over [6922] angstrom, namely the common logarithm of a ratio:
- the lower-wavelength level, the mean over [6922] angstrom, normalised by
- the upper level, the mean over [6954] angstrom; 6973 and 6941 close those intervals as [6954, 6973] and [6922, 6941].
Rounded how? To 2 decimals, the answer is 0.01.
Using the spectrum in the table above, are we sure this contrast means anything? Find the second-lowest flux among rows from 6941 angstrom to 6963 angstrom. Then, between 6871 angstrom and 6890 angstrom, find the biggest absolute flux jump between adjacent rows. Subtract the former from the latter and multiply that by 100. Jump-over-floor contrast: -67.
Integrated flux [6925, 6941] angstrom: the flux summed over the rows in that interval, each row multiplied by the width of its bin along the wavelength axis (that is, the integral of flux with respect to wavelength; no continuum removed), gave 11.8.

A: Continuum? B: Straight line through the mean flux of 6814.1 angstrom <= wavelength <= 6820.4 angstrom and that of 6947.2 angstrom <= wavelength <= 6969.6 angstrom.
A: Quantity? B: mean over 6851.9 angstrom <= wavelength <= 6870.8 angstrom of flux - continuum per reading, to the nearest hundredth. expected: 0.00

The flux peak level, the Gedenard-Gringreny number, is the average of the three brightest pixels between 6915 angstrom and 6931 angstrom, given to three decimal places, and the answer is 0.750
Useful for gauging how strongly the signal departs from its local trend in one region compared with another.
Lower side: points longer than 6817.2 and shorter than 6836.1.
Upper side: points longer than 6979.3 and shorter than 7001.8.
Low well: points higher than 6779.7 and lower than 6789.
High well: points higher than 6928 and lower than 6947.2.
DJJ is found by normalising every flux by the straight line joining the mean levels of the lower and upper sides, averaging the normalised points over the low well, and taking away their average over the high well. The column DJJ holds 0.026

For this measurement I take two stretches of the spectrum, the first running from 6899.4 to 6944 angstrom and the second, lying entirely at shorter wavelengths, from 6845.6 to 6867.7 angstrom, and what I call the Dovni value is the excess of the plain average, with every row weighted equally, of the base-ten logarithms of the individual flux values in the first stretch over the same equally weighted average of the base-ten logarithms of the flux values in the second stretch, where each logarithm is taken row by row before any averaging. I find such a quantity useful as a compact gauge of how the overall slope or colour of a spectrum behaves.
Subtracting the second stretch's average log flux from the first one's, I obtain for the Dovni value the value 0.019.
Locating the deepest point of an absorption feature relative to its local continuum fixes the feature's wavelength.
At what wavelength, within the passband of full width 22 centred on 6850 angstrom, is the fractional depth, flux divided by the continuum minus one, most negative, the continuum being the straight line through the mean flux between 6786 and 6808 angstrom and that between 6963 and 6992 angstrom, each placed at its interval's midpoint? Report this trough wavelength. 6859.76 angstrom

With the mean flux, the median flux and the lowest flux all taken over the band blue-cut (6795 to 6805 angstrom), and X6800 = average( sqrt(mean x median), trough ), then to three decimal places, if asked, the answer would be 0.712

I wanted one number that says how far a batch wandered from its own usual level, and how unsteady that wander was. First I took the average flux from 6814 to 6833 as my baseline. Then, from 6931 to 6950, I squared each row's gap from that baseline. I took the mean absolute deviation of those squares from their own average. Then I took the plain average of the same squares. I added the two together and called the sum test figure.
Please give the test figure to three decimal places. 0.001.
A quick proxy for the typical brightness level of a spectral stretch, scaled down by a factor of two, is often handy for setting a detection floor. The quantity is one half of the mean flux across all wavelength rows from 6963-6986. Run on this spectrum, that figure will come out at 0.370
